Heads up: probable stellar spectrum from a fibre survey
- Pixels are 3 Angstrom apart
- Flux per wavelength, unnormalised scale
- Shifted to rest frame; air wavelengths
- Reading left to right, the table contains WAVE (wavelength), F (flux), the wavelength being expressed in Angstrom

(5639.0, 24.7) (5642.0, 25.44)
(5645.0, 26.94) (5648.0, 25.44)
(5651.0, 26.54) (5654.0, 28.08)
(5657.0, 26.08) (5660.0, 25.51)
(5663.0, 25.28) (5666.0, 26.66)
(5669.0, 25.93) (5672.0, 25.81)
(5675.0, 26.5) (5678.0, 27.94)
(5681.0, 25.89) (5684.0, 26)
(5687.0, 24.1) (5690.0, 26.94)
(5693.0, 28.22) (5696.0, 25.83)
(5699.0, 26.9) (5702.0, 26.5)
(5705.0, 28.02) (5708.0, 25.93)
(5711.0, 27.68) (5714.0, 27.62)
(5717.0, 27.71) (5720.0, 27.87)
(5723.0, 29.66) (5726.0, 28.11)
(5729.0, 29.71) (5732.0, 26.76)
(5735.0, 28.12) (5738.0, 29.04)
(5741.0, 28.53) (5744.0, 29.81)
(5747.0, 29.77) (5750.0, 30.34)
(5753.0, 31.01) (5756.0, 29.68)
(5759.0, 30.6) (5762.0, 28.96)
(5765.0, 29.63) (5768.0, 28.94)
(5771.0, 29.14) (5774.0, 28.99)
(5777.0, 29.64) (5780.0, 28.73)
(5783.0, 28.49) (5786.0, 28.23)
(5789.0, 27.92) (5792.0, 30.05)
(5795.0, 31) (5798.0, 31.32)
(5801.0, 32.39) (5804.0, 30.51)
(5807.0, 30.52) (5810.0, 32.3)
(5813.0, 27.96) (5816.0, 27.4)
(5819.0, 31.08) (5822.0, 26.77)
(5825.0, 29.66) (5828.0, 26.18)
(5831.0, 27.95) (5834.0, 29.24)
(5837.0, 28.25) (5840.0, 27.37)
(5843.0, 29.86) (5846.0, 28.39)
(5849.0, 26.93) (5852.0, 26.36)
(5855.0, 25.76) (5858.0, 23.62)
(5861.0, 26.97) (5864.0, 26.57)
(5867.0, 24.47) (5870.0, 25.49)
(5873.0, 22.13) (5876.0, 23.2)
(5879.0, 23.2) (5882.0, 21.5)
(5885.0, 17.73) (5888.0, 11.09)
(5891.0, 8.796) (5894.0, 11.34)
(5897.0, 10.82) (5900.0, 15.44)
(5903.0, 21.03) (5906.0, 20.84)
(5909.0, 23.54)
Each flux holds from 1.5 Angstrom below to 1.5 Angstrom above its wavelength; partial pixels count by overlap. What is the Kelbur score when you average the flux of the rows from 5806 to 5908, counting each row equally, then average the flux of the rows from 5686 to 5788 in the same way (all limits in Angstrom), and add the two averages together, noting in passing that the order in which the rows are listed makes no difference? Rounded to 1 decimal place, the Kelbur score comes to 52.4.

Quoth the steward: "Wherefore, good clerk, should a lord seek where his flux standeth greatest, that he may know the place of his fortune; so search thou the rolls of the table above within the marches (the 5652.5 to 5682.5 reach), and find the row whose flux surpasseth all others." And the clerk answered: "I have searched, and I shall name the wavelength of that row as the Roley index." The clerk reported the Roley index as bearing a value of 5654.0 Angstrom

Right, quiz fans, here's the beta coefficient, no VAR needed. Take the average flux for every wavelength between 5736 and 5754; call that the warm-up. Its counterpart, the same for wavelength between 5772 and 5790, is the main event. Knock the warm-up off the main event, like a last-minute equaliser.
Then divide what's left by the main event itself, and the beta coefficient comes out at 0.0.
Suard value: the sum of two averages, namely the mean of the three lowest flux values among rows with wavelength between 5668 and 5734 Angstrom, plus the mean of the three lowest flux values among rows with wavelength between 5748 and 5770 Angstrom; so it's 54.4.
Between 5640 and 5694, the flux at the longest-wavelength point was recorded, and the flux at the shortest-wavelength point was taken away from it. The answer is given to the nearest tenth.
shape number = 2.8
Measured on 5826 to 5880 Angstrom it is -3.0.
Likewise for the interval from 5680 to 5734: 0.9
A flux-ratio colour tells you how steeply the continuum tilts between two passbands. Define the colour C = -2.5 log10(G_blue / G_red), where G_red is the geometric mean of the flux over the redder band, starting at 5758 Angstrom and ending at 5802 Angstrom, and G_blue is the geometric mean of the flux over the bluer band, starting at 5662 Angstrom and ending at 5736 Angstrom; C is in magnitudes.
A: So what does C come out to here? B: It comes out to 0.10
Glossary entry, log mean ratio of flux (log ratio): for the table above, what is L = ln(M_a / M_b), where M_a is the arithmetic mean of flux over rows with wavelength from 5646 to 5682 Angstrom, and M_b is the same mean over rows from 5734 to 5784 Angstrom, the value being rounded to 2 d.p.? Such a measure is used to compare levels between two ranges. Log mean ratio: -0.11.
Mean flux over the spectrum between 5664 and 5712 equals 27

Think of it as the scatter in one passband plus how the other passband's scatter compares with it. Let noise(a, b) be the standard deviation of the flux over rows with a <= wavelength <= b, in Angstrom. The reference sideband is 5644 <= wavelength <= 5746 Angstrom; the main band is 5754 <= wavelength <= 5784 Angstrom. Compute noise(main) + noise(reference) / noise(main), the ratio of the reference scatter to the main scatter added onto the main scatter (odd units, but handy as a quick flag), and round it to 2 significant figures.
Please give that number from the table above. 2.9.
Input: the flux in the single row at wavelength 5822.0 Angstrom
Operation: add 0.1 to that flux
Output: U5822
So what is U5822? 26.9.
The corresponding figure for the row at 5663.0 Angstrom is 25.4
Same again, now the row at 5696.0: 25.9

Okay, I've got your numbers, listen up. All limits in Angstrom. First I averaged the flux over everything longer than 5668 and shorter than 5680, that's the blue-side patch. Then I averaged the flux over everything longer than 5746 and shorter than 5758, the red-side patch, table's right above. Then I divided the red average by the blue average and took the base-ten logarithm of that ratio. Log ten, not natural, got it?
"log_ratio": 0.06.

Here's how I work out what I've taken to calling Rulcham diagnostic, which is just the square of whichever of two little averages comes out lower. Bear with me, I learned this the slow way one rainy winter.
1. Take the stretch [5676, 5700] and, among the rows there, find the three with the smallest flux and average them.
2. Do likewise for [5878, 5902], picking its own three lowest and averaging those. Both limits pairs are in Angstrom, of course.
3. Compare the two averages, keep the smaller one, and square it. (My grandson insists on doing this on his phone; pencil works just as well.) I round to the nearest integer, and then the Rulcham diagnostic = 105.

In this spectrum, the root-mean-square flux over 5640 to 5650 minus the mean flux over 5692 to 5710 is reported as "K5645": -1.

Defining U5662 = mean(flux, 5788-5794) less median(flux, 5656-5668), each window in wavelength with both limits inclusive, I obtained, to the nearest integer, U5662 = 3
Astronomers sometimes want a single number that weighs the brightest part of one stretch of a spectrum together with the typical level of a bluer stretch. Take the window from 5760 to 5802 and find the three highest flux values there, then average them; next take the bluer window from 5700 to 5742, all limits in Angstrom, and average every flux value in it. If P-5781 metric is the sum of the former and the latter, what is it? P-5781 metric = 59.5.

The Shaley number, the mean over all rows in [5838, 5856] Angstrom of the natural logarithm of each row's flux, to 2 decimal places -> 3.31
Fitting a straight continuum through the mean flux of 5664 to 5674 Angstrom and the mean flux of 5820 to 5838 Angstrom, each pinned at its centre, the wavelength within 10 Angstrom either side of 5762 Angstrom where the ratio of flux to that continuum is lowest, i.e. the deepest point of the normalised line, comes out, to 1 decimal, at 5768.0 Angstrom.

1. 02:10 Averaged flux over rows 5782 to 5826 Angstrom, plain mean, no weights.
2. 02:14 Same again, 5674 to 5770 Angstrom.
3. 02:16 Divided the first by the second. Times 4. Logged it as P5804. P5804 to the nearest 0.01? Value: 4.23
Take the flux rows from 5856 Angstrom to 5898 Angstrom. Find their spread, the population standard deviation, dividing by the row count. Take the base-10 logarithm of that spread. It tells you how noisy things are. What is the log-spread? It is 0.80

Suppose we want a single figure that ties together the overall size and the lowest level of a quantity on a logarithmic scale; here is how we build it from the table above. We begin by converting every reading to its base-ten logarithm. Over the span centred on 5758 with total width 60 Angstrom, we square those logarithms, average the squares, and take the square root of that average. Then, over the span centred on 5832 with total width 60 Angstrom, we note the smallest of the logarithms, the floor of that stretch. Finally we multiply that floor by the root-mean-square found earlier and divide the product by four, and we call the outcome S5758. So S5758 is 0.503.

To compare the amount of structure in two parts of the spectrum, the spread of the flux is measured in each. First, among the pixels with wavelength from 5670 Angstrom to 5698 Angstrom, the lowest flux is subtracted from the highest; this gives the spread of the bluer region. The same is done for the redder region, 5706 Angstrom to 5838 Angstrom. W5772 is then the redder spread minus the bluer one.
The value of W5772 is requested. 2.3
